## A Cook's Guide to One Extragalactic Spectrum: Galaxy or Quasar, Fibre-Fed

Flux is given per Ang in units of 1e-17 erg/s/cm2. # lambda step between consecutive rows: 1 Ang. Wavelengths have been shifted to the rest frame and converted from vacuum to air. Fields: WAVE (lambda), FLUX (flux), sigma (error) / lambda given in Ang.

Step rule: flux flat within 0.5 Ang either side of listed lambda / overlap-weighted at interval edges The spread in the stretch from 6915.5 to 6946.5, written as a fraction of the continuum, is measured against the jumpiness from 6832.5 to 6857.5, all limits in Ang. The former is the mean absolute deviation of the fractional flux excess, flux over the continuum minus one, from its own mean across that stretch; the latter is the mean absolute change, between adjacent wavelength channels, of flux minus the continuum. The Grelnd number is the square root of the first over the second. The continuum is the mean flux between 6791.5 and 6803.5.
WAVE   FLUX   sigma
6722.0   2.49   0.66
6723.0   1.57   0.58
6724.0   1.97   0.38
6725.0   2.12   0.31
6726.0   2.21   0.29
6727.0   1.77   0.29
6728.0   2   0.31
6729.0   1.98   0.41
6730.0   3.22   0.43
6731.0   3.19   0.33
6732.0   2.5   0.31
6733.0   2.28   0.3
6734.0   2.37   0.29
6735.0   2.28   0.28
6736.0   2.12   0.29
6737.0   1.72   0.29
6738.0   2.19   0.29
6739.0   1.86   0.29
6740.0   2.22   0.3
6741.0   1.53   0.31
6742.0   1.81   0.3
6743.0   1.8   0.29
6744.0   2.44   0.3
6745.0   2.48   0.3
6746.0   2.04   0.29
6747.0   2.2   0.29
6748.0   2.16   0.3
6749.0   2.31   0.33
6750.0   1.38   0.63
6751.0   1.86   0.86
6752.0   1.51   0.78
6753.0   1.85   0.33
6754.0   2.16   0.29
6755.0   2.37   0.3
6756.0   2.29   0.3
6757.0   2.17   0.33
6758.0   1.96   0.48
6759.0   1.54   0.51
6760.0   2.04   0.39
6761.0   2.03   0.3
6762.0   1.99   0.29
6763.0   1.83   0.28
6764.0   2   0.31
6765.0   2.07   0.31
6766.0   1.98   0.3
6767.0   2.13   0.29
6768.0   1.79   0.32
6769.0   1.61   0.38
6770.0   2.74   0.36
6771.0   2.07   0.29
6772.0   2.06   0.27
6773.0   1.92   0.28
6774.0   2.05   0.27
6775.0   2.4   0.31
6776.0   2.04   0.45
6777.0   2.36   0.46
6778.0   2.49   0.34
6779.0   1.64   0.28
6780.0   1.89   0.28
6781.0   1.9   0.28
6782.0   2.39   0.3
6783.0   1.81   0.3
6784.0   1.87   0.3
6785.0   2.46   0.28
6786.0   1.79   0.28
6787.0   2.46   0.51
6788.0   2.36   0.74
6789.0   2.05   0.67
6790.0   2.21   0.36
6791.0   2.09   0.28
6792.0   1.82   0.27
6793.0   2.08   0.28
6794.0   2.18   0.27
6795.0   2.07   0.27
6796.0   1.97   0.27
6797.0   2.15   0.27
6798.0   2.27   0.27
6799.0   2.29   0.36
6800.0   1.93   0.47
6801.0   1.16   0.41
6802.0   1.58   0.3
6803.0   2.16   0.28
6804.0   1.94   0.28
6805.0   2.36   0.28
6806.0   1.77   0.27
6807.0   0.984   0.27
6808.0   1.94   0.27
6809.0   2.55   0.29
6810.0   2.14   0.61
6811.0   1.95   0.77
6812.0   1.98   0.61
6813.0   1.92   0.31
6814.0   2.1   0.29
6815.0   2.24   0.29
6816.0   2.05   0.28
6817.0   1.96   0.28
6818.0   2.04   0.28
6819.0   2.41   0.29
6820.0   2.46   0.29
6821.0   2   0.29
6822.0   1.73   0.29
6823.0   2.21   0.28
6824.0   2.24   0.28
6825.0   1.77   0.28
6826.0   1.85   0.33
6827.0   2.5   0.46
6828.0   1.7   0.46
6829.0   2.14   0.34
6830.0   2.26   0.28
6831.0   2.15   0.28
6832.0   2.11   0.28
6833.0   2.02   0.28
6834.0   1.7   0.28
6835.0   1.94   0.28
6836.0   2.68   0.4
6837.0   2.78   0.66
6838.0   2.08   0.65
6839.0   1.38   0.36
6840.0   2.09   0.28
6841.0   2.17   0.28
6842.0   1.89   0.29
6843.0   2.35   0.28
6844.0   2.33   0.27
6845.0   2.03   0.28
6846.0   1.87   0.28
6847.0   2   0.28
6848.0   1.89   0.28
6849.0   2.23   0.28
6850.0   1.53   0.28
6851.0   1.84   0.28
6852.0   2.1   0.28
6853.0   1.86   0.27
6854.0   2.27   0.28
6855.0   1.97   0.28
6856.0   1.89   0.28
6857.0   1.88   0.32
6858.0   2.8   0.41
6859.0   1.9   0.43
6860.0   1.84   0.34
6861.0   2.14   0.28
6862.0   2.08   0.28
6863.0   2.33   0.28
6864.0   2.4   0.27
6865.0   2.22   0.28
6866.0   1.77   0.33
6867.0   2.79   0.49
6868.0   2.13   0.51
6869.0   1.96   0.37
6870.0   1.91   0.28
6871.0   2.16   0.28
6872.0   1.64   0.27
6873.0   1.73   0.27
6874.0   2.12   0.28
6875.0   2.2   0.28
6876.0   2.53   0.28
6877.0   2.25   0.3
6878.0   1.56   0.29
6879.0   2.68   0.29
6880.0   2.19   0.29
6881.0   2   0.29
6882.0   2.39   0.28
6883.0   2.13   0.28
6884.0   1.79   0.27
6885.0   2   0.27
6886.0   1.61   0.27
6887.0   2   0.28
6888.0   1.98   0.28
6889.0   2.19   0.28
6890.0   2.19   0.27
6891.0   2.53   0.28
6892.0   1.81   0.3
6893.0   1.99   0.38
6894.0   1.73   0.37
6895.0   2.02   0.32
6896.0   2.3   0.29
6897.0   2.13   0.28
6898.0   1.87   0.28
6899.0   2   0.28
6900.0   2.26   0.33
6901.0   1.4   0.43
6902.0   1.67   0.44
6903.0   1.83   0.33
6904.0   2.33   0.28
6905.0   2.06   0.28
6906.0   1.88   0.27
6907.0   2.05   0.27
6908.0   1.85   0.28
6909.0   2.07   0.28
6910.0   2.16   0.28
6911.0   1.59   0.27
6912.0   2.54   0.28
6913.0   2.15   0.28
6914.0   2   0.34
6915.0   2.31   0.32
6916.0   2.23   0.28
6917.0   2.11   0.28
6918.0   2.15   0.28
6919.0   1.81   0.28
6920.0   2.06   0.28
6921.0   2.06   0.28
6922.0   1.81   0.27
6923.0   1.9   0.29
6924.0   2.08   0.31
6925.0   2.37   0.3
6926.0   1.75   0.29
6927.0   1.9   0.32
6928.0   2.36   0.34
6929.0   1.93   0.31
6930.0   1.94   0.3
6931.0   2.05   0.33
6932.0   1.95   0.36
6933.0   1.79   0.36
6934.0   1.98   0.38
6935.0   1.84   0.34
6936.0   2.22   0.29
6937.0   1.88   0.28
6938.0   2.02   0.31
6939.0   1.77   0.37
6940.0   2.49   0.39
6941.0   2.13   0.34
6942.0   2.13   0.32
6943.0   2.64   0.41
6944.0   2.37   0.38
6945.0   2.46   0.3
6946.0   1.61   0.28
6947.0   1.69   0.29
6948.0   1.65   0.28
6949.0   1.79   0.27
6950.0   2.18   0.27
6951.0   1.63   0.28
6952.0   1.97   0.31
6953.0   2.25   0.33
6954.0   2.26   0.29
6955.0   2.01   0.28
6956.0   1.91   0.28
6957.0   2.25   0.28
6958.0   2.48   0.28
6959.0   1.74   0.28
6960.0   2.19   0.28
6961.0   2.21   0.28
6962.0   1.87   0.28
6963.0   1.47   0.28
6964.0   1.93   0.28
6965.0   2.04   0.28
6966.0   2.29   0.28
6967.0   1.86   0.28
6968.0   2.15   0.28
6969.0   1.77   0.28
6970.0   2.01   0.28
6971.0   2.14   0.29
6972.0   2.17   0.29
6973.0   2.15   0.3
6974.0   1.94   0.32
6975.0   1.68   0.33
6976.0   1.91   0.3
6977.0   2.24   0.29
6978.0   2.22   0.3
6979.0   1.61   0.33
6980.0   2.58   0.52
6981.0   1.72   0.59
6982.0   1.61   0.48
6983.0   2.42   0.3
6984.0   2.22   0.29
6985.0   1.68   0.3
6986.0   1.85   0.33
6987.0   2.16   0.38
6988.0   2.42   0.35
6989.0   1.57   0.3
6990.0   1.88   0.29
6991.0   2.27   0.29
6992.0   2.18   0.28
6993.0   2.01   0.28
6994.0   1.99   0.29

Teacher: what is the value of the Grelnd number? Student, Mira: 0.55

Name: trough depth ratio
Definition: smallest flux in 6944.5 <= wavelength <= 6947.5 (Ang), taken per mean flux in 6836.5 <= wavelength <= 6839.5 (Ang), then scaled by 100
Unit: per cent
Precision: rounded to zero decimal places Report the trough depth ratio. 77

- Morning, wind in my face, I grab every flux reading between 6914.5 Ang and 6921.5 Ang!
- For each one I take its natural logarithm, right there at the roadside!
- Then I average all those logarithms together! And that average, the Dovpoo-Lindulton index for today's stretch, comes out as 0.741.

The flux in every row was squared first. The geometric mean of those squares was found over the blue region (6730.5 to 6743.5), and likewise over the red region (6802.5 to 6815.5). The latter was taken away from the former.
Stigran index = 0.6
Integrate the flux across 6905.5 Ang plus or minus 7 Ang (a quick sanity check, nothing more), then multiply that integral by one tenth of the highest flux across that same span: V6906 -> 7.0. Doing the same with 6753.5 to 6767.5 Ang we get 6.8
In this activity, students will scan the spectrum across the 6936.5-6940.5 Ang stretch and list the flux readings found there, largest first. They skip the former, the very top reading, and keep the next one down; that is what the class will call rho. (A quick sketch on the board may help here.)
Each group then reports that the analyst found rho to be 2.02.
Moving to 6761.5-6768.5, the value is 2.07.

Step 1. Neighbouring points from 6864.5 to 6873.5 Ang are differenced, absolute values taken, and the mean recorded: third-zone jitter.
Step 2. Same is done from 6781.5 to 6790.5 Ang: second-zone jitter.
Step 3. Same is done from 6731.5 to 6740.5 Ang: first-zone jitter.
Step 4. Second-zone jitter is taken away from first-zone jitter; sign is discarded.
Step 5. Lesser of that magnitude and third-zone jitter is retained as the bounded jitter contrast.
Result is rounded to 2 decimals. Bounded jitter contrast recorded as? 0.13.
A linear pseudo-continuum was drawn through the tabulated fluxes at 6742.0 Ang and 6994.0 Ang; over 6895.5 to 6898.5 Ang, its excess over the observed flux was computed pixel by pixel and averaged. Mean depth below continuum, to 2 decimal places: -0.18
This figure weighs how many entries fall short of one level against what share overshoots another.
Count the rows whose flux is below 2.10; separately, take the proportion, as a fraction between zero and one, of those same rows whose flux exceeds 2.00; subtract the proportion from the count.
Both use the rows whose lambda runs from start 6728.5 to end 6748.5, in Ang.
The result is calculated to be 6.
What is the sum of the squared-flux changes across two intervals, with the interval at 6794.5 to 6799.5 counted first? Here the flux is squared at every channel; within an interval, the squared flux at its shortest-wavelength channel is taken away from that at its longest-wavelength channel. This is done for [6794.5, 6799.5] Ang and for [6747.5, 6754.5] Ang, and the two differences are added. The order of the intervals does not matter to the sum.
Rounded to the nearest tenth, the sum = 1.0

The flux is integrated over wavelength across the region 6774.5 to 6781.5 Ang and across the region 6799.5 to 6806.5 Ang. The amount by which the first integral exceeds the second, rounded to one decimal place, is 1.8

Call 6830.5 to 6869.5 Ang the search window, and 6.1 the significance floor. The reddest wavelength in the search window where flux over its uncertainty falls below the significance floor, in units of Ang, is 6869.0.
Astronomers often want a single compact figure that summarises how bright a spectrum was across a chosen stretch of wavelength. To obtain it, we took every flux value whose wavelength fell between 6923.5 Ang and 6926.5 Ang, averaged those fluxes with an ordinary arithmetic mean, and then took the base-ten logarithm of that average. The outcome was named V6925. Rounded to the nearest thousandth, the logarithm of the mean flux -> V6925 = 0.315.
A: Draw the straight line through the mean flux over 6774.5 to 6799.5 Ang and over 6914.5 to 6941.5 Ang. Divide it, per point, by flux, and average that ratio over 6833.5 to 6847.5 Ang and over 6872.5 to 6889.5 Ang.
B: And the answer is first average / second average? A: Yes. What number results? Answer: 1.02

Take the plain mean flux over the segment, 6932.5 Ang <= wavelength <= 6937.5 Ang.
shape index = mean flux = 1.94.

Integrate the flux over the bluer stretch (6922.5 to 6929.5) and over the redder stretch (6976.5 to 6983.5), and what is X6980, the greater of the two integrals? 14.40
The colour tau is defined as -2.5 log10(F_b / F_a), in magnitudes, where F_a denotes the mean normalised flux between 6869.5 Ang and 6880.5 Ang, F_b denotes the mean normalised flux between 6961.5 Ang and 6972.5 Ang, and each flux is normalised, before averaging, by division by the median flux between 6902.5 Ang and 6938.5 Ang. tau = 0.06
